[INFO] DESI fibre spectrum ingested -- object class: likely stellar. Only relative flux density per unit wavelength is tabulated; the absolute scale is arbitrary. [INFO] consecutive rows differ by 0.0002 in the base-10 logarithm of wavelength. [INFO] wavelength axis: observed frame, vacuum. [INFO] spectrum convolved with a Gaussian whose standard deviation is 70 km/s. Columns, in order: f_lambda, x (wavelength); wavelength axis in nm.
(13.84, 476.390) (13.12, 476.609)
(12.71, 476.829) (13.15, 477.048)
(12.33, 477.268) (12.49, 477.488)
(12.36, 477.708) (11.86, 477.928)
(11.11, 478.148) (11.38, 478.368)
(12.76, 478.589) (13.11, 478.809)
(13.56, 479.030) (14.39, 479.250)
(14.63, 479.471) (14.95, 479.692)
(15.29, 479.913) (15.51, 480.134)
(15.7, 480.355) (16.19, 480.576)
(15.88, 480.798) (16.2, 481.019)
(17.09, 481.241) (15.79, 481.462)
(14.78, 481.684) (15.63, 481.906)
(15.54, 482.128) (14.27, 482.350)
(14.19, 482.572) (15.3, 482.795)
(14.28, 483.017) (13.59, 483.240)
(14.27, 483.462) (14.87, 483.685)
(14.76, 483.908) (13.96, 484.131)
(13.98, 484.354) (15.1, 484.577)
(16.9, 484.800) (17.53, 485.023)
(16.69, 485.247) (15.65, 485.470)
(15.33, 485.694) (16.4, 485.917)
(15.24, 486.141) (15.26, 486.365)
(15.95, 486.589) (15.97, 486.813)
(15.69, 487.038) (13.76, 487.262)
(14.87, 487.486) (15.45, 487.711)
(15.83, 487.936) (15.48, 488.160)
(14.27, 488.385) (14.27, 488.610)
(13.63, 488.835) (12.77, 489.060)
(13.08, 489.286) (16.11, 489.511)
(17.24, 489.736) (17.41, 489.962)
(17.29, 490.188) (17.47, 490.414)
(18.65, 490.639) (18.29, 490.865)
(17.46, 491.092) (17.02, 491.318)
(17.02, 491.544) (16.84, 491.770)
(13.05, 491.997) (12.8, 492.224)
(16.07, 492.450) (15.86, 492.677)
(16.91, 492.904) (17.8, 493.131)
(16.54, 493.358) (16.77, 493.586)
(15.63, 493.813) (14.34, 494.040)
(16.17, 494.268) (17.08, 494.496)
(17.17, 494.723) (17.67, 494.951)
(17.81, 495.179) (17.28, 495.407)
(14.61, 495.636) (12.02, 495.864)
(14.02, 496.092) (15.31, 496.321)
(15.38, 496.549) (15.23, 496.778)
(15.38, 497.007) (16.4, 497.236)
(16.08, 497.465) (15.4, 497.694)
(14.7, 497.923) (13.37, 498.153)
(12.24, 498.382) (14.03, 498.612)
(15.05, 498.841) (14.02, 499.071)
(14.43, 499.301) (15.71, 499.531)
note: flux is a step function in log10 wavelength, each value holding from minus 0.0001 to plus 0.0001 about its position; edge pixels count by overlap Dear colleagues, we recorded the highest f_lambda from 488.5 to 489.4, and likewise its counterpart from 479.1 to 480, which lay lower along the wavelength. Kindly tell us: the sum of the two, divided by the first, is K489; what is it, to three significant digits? 2.07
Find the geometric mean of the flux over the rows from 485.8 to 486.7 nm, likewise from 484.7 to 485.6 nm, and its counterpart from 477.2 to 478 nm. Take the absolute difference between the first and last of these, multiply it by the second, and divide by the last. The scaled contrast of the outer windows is 4.7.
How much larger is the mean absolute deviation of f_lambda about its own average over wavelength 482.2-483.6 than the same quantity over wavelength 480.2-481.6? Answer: -0.02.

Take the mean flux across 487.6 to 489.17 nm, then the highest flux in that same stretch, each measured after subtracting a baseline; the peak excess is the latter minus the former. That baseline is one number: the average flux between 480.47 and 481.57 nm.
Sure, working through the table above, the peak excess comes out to 1.30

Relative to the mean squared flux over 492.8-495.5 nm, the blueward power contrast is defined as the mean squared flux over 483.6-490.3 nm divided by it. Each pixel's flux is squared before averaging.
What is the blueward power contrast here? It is 0.84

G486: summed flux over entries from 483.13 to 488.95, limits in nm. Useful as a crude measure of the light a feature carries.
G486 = 395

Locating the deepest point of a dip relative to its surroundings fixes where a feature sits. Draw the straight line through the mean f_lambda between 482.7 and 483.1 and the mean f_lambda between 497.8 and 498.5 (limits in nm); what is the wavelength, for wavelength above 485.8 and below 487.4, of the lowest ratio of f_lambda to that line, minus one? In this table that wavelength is 487.262 nm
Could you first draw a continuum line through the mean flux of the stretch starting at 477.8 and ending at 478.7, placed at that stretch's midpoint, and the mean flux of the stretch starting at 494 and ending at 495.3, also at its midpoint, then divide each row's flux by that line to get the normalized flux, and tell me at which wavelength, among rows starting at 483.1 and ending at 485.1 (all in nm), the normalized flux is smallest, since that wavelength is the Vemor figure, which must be 483.240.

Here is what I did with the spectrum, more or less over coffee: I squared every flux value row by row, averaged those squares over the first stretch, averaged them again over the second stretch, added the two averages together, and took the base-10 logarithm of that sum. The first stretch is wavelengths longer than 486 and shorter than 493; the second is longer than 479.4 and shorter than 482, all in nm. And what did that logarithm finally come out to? 2.694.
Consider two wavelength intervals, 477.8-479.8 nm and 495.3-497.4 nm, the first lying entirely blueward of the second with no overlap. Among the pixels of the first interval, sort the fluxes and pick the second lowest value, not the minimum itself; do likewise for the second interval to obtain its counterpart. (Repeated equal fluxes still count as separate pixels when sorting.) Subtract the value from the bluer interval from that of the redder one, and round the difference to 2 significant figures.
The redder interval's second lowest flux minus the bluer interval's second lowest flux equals 2.6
